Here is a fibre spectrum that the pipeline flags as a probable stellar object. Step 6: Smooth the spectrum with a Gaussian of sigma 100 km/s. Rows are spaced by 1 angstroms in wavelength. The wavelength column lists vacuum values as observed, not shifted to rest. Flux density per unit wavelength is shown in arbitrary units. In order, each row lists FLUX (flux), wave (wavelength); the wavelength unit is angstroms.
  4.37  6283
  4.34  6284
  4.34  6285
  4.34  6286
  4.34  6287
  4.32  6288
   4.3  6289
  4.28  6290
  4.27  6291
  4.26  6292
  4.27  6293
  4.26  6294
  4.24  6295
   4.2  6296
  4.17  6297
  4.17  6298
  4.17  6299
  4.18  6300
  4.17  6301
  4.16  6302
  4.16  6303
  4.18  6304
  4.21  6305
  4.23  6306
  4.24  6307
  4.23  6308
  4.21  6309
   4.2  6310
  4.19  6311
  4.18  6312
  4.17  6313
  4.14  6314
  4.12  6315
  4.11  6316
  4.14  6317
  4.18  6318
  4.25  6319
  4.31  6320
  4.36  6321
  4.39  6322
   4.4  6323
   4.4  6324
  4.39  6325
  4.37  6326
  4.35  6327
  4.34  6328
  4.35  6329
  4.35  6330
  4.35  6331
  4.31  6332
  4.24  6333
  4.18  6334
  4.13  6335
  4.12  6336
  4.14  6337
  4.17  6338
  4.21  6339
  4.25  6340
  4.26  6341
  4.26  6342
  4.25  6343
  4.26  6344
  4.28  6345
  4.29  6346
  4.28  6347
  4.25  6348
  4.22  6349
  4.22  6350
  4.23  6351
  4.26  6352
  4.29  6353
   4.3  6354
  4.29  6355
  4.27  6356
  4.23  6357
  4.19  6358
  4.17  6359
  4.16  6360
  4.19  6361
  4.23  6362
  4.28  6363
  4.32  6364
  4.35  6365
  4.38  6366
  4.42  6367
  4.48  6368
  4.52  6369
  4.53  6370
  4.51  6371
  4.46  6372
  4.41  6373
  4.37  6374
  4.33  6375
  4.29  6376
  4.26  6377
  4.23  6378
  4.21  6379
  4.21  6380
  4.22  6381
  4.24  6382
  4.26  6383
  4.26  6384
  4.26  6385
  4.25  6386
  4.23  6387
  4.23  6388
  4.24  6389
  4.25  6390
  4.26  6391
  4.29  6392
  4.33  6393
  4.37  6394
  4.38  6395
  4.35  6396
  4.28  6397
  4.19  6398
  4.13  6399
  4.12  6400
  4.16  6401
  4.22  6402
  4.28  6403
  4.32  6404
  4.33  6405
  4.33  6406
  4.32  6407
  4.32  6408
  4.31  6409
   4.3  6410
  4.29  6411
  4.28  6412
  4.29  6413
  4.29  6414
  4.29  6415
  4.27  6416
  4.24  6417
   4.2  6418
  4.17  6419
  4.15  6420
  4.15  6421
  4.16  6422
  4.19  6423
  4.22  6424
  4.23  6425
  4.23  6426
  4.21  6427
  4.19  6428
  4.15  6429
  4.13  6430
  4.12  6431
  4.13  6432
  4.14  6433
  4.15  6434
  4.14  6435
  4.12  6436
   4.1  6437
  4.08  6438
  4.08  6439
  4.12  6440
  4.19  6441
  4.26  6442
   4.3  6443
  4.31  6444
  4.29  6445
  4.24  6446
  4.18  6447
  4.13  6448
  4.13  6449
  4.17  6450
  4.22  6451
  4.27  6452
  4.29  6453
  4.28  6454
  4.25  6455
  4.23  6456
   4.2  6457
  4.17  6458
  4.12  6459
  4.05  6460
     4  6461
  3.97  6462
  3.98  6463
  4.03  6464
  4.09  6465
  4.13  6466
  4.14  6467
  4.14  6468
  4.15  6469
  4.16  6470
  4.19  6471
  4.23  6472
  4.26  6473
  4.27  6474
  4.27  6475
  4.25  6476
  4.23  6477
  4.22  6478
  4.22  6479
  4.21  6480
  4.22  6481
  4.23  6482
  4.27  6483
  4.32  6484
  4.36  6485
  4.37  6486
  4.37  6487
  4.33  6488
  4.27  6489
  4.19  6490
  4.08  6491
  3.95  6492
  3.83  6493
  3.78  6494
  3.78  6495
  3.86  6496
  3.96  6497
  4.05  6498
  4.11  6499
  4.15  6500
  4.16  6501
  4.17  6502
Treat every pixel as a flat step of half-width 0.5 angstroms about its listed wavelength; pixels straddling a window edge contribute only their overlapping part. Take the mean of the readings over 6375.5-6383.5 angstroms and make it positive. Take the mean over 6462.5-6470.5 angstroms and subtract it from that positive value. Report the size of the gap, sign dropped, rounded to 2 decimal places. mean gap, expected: 0.14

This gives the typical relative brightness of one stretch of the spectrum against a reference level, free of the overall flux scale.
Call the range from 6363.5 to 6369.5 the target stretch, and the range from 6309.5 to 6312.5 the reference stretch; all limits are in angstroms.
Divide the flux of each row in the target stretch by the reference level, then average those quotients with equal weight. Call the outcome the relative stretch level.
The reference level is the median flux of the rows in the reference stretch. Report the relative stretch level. 1.05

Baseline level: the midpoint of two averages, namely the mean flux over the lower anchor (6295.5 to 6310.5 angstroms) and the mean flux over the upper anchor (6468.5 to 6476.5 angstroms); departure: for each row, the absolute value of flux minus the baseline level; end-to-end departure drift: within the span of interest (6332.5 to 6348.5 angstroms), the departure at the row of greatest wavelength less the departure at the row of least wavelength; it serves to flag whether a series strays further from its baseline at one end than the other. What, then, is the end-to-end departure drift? 0.010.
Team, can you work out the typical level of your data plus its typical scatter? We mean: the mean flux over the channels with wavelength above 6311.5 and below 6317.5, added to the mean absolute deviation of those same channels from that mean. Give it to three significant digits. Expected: 4.16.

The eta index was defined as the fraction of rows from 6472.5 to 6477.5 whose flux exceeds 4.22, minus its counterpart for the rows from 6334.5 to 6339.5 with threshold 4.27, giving 1.0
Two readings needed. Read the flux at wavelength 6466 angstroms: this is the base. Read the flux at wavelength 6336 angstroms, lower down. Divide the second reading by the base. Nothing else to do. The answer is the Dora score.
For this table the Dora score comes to 0.998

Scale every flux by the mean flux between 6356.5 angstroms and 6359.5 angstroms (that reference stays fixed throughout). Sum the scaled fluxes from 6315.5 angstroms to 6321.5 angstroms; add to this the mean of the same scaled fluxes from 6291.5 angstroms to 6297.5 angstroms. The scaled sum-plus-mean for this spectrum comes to 7.05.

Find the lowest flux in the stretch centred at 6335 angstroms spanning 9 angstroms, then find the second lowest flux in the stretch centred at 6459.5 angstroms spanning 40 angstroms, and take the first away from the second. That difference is -0.140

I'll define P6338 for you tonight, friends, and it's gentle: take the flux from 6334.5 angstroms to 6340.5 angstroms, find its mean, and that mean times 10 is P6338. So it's 41.7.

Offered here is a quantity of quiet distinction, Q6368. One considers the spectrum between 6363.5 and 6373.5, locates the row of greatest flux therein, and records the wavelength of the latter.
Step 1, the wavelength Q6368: 6370 angstroms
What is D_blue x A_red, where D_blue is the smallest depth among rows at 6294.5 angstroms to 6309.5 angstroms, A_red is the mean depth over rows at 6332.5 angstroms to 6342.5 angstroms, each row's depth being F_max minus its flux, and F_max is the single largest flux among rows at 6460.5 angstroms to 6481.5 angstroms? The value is 0.0022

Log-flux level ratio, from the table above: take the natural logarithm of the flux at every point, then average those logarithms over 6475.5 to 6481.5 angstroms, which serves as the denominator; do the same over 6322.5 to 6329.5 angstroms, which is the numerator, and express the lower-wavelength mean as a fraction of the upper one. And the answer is 1.02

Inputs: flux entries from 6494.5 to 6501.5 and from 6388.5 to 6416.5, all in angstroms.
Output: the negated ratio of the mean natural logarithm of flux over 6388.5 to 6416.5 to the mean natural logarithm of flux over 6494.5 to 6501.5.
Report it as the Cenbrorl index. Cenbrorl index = -1.05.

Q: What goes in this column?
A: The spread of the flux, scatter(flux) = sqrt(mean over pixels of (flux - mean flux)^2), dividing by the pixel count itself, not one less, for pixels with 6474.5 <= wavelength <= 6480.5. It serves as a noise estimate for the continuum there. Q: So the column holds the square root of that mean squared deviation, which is 0.021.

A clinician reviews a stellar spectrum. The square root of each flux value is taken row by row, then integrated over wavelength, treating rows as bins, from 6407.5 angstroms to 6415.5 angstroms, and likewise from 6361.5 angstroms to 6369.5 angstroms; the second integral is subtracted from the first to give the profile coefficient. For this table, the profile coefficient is -0.15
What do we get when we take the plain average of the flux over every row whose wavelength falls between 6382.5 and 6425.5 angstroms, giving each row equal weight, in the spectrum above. 4.26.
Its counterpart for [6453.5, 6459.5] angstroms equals 4.21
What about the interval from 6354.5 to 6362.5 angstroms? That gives 4.22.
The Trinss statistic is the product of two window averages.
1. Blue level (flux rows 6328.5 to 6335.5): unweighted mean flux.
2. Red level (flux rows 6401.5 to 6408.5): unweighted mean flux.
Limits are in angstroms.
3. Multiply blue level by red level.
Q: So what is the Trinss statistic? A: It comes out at 18.4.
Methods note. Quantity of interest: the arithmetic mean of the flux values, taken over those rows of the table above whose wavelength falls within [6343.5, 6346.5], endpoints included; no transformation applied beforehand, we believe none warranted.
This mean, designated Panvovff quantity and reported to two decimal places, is 4.28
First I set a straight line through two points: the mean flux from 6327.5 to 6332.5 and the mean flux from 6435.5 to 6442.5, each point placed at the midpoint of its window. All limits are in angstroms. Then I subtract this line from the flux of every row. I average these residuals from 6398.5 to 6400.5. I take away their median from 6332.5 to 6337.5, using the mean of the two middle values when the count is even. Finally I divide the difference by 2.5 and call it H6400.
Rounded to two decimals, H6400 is 0.04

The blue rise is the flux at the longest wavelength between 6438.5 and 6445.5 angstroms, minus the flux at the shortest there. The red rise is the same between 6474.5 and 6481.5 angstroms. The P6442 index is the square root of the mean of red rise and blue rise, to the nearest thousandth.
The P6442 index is 0.283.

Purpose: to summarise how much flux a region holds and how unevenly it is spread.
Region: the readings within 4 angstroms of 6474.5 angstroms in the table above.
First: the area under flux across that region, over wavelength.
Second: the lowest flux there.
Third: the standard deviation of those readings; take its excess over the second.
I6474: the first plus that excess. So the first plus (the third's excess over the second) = 30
